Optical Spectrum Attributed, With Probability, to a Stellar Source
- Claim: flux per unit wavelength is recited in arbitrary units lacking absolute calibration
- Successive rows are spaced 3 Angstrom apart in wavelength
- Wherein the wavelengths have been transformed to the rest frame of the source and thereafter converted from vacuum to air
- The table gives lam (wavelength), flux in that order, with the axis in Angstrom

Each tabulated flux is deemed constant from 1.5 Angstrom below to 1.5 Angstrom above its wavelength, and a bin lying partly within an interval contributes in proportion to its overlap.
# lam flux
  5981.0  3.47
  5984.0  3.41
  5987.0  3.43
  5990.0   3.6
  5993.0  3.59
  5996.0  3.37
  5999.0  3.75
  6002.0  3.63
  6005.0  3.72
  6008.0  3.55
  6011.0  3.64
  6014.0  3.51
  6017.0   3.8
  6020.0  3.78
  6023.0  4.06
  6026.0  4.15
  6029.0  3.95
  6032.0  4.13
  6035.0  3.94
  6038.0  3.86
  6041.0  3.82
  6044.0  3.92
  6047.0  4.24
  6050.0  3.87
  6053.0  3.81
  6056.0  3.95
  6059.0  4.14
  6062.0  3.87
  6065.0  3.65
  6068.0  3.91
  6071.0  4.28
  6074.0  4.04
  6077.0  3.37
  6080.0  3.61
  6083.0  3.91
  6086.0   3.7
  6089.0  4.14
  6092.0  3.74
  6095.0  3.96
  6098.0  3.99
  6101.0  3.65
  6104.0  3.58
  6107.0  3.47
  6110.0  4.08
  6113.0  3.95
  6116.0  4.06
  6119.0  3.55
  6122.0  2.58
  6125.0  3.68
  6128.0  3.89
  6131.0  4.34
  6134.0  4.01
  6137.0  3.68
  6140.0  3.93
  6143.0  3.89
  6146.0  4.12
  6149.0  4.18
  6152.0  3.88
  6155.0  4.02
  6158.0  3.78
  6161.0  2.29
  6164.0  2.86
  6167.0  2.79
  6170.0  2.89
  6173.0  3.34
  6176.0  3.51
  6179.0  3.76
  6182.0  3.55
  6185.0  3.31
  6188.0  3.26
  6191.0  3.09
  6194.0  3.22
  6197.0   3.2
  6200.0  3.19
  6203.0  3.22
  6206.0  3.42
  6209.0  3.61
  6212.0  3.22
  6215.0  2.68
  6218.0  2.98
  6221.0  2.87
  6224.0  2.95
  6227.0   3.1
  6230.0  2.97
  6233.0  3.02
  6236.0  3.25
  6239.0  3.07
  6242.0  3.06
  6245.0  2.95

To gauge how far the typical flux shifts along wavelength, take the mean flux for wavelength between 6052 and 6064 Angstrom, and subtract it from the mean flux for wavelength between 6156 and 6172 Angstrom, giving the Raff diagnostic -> -1.0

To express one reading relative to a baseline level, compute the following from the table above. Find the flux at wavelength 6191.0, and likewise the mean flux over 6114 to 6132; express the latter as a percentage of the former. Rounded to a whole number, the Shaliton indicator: 119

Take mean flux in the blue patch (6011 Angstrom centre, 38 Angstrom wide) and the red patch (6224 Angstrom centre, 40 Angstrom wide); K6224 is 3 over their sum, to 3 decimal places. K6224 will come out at 0.440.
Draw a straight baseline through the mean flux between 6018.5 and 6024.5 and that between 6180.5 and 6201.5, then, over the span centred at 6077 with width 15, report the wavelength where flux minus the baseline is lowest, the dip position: 6077.0 Angstrom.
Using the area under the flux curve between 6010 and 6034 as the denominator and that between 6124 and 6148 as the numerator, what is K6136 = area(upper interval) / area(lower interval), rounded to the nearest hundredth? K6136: 1.02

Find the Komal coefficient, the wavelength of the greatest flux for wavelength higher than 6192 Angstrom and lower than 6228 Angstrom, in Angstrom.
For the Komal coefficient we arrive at 6209.0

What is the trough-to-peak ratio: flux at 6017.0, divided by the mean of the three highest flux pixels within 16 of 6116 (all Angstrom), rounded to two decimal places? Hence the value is 0.91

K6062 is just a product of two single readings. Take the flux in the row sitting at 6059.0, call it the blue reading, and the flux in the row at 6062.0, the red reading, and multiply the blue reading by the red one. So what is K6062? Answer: 16.0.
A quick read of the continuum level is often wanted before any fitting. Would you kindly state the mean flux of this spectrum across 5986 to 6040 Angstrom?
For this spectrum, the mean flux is 3.75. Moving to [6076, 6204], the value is 3.59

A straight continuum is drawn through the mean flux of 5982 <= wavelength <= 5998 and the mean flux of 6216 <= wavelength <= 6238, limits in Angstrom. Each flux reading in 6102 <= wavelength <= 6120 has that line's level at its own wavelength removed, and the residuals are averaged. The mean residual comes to 0.54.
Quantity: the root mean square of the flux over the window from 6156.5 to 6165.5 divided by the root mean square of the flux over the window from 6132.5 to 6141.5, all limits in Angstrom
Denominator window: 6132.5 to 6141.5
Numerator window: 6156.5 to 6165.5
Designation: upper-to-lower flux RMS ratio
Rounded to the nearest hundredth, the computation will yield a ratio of 0.78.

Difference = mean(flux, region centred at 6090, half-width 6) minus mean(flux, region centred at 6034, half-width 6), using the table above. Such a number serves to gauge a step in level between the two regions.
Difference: -0.08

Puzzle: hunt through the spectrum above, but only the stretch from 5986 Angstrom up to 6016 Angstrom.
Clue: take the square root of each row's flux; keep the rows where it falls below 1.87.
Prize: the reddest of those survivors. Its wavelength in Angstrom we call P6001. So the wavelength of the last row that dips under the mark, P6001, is 5996.0 Angstrom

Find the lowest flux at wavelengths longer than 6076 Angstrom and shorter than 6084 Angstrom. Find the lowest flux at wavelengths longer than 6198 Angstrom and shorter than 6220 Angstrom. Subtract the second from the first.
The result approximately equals 0.69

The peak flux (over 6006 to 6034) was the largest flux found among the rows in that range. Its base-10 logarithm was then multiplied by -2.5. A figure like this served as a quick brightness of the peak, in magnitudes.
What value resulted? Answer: -1.55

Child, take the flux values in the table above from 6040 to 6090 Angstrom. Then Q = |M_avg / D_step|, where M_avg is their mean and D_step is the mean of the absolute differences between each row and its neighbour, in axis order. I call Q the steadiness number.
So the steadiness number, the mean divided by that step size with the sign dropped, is 14.2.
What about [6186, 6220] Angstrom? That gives 16.1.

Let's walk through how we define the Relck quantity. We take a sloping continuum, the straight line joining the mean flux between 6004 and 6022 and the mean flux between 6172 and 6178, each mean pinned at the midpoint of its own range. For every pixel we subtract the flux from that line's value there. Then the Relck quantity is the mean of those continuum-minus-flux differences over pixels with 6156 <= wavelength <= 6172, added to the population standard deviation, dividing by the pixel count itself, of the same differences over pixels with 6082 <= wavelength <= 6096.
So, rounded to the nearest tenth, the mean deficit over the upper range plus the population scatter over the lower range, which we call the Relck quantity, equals 0.7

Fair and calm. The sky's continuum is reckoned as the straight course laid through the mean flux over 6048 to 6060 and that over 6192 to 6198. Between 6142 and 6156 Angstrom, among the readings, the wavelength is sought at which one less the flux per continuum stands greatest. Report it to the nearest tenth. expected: 6143.0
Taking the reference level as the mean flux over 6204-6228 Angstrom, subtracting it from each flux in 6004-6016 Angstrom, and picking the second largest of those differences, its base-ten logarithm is -0.27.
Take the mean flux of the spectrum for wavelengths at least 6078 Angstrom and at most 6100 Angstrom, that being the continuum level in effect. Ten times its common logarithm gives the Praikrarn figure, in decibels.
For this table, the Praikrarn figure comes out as 5.9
